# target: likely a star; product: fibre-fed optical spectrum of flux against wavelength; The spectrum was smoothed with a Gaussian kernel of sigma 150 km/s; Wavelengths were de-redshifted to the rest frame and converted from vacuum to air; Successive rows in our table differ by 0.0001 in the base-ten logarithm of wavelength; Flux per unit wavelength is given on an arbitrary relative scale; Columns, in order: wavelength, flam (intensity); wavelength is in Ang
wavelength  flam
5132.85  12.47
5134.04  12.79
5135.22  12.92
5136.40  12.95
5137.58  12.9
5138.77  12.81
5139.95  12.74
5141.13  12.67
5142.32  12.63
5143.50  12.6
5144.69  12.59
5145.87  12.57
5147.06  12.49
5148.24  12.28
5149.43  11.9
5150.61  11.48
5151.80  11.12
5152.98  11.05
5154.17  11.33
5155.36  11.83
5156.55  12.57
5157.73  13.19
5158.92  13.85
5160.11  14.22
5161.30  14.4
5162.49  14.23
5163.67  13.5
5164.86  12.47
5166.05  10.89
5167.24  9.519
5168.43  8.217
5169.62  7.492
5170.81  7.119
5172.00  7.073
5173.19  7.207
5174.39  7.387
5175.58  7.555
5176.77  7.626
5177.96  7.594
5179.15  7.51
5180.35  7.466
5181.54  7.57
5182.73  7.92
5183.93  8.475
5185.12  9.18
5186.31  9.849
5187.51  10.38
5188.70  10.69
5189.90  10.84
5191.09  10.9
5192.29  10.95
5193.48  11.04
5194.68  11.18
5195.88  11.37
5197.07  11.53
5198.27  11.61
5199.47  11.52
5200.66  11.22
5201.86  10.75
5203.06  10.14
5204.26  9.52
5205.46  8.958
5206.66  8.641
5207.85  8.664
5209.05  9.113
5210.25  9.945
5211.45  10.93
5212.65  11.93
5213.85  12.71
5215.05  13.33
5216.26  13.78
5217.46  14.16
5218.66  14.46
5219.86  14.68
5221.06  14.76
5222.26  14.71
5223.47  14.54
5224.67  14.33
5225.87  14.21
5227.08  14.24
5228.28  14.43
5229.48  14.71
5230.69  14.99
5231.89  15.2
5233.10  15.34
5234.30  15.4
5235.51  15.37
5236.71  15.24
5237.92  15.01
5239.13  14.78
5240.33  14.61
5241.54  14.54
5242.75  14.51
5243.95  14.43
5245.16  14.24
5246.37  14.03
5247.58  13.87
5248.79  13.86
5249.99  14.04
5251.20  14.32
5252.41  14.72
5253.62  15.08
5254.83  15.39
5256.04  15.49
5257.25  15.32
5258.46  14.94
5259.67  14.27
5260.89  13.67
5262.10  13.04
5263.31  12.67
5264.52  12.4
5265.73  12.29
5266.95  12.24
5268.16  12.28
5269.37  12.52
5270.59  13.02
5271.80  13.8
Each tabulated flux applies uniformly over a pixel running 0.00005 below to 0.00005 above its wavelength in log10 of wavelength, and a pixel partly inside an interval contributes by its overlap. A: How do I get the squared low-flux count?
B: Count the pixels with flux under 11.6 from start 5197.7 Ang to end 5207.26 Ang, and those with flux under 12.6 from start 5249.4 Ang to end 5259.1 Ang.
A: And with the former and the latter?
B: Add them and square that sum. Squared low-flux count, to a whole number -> 49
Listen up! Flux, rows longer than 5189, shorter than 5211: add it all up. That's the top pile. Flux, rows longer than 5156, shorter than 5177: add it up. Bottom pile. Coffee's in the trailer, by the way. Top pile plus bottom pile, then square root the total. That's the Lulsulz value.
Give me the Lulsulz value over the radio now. 19.4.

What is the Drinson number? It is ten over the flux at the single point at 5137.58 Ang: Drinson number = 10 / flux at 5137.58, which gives 0.78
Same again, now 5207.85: 1.15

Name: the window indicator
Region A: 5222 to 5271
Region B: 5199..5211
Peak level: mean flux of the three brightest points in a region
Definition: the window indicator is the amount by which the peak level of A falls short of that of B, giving -4.3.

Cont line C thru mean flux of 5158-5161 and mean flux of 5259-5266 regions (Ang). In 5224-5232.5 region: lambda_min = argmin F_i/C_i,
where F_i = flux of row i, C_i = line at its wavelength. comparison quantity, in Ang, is 5225.87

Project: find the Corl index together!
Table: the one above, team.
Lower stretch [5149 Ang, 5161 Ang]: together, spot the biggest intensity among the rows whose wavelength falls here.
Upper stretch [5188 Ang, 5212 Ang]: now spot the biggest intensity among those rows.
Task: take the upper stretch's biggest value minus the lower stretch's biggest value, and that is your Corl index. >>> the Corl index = -2.6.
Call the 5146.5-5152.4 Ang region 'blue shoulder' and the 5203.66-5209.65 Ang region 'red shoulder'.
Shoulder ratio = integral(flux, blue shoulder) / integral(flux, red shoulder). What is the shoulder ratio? 1.3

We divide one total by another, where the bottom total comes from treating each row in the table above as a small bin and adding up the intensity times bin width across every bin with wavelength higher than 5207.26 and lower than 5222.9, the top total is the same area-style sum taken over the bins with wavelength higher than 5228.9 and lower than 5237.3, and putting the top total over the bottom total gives 0.65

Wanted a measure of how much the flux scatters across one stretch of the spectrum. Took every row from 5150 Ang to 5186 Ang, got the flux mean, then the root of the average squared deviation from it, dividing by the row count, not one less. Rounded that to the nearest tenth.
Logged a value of 2.6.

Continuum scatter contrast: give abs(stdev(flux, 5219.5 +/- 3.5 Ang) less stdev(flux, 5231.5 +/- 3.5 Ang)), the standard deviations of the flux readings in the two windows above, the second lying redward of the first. 0.01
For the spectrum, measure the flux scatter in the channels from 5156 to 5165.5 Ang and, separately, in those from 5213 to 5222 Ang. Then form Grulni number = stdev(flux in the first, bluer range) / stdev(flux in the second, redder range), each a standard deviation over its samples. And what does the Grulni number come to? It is 1.0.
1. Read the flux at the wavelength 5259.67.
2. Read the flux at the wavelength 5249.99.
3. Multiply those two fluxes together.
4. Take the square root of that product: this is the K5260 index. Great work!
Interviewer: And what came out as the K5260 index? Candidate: 14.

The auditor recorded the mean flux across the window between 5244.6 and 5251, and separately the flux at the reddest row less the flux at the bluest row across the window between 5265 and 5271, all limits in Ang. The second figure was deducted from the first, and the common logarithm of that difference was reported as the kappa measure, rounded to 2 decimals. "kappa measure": 1.12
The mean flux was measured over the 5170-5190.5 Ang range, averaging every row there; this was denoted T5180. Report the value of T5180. 8.3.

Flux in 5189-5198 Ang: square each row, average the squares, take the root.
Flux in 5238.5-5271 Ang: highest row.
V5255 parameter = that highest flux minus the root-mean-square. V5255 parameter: 4.4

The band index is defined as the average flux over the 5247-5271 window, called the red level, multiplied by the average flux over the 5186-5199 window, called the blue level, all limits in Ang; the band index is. 151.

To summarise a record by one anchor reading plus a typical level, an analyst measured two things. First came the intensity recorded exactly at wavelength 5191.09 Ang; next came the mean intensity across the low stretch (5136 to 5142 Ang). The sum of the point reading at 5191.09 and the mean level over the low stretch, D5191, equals 23.7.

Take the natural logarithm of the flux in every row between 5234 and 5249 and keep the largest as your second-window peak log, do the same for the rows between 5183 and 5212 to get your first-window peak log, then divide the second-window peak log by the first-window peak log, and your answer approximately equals 1.12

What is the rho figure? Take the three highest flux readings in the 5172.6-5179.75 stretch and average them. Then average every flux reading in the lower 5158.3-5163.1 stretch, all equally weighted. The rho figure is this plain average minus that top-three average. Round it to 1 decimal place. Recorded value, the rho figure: 6.6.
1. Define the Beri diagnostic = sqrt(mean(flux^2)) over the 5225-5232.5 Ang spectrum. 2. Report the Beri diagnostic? 15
